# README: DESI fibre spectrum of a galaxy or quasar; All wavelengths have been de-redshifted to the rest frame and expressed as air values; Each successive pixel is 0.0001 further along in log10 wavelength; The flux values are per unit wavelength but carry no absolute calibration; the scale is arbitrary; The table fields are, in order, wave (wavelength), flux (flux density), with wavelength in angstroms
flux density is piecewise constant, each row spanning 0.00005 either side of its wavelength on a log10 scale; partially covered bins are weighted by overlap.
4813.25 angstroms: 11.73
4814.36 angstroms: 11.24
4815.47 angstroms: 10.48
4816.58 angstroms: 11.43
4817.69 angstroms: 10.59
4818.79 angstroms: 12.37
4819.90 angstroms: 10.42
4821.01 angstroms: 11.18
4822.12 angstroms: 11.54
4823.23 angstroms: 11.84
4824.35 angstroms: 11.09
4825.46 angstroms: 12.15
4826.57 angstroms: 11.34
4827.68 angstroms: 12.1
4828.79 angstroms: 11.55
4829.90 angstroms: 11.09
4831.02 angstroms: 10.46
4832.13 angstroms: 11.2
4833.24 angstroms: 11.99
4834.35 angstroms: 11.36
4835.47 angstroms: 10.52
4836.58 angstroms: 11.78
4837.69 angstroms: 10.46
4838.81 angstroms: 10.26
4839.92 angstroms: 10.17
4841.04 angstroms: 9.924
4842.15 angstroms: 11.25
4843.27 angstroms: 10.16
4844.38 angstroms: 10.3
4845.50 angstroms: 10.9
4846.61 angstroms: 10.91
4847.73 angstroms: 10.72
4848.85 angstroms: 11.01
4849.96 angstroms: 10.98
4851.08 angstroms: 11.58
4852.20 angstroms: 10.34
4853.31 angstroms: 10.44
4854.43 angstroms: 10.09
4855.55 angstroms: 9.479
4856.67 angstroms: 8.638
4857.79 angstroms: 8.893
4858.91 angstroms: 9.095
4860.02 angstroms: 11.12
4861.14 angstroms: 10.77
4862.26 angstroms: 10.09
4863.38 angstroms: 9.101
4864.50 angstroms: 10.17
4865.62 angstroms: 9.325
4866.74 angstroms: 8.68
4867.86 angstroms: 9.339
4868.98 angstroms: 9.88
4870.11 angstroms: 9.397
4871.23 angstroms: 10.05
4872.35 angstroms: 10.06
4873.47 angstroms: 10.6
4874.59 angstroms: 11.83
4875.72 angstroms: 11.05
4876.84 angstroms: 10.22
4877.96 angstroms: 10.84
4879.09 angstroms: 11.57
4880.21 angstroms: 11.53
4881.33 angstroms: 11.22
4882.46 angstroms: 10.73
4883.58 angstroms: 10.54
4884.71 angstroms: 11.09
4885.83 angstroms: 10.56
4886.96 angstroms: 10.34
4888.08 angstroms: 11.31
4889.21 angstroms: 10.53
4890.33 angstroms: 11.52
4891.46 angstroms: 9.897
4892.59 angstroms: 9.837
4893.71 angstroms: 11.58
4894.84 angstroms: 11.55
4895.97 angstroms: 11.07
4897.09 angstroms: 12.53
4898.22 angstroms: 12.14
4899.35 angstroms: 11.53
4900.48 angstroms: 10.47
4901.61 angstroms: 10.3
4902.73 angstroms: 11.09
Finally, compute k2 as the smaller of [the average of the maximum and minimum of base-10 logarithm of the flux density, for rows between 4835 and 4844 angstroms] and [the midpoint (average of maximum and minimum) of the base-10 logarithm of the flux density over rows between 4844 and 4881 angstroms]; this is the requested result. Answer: 1.00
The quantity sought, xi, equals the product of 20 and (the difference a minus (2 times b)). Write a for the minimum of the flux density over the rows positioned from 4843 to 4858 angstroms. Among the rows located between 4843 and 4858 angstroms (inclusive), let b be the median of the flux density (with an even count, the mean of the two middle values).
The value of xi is -243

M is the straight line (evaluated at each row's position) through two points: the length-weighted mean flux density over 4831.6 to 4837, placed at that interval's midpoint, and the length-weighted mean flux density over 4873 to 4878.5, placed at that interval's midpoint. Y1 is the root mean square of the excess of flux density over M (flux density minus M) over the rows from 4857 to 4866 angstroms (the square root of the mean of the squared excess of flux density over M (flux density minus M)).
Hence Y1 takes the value 1.5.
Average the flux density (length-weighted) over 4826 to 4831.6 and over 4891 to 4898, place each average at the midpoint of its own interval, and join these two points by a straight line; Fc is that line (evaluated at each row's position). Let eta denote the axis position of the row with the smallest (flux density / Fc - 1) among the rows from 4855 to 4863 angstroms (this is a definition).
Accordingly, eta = 4856.67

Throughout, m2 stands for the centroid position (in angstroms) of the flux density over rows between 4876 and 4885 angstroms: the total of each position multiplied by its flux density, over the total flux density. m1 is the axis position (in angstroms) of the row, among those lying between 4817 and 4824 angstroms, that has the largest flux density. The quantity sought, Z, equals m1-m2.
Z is -62.0 angstroms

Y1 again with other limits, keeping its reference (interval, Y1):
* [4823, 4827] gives 0.4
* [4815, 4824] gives 0.7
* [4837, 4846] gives 1.0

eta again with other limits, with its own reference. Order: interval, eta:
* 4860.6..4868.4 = 4866.74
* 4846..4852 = 4847.73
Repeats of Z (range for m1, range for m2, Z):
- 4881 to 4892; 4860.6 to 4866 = 27.0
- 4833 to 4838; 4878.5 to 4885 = -48.6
